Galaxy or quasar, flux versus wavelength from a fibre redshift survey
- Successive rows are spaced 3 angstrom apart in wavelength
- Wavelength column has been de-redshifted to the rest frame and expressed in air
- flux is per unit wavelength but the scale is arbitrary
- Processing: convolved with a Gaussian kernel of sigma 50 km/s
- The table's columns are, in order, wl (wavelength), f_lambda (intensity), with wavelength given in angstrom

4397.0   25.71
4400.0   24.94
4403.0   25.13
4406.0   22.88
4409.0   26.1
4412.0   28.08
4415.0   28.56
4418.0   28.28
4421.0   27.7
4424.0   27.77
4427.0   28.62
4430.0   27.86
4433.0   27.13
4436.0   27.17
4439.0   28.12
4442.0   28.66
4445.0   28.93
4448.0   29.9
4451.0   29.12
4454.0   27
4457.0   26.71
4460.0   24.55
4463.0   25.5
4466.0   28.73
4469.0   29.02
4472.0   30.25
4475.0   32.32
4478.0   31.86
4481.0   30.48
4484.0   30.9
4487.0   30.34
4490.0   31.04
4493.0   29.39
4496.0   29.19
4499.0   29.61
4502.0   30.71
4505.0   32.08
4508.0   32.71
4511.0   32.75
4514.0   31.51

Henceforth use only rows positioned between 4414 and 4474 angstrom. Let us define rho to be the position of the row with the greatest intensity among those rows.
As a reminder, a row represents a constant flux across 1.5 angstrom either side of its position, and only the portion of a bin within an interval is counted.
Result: 4472.0 angstrom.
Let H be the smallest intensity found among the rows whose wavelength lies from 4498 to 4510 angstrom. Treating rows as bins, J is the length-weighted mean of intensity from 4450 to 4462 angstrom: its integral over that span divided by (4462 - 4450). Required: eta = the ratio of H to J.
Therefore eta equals 1.11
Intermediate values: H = 29.61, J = 26.7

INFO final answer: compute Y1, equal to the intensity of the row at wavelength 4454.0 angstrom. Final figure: 27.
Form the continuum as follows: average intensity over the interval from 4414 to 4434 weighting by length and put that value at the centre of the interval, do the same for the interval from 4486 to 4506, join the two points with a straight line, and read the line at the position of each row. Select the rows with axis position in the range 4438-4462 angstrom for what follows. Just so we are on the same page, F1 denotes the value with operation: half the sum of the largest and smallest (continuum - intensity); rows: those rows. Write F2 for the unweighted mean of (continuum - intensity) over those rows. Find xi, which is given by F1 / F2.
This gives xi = 1.8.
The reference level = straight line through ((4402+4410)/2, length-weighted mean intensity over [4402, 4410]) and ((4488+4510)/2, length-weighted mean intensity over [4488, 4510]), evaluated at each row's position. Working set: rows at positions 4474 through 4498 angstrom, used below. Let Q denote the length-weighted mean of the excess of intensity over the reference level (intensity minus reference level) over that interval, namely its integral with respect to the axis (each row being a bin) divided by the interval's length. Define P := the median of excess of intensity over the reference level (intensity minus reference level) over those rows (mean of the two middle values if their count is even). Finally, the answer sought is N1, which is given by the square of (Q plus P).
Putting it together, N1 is 3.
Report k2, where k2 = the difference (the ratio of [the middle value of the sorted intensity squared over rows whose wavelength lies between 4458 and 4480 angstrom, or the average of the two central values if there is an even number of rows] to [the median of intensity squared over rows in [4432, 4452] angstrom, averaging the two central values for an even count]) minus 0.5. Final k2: 0.53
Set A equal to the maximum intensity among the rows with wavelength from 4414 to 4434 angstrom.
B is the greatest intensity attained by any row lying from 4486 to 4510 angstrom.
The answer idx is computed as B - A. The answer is 4.1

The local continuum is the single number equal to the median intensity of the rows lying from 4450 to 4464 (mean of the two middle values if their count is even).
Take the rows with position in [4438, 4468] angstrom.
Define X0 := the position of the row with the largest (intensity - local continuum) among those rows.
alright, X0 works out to 4448.0 angstrom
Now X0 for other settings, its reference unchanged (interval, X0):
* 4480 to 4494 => 4490.0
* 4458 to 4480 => 4475.0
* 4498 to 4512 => 4511.0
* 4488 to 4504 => 4490.0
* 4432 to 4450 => 4448.0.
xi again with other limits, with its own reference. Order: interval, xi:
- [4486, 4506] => 4.5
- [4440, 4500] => 3.1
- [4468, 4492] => 1.1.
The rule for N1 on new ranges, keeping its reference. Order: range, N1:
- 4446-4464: 3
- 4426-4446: 10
